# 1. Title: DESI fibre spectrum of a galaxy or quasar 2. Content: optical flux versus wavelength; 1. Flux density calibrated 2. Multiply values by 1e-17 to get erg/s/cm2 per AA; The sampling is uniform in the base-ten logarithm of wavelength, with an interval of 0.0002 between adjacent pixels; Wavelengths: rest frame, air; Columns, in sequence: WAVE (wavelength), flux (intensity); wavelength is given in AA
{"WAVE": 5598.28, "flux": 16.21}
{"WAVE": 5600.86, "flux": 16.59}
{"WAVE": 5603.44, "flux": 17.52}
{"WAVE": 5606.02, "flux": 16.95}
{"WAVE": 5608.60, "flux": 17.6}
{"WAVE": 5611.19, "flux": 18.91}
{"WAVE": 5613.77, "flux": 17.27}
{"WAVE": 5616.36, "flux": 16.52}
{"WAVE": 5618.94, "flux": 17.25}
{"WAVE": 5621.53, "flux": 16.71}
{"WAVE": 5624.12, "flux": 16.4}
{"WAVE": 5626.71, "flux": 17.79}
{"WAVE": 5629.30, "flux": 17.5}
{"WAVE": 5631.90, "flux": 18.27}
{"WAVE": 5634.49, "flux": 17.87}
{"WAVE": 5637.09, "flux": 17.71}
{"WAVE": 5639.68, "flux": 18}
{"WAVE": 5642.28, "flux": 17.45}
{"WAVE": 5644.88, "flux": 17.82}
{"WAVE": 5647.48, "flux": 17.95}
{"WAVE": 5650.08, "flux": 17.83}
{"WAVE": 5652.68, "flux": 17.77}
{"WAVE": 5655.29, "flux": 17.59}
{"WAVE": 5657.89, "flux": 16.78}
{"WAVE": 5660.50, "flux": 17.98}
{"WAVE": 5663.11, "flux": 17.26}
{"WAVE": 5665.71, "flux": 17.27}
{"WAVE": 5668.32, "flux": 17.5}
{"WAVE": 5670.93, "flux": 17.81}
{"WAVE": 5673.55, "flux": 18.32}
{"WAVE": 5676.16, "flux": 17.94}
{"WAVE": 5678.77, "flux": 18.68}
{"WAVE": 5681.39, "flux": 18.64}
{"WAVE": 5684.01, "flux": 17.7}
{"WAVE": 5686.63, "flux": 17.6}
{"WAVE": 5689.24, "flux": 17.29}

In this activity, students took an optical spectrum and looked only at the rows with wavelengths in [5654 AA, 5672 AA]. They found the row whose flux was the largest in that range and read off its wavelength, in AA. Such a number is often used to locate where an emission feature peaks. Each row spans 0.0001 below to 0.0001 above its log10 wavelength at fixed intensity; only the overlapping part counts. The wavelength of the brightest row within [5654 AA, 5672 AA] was 5660.50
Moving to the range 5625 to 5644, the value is 5631.90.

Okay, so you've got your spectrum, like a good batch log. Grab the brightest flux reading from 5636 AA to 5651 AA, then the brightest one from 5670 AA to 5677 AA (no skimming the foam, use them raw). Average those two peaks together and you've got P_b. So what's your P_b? 18.2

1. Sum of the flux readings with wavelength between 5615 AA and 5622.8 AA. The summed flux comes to 50.5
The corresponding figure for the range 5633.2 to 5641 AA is 53.6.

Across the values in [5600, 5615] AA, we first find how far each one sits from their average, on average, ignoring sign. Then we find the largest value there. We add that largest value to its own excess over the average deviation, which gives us 37.3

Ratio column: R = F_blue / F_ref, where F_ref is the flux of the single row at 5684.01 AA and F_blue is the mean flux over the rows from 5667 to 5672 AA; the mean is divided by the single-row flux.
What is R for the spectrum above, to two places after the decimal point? 1.00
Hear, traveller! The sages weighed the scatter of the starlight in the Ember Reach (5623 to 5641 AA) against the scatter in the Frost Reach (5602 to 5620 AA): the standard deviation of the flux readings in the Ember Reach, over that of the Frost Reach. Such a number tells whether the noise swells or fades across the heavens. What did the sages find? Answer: 0.8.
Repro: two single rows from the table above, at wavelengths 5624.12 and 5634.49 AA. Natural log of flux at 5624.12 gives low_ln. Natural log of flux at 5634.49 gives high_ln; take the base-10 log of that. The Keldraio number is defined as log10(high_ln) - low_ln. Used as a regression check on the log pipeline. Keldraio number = -2.34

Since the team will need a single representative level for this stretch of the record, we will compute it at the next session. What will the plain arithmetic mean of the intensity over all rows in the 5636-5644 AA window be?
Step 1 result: 17.7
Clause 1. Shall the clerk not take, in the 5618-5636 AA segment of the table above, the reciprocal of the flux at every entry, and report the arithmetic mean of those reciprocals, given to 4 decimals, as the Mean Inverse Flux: 0.0575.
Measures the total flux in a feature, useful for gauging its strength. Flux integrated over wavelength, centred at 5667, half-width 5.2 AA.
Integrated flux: 182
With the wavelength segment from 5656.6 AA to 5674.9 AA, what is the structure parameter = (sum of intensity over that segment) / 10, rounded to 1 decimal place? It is 12.3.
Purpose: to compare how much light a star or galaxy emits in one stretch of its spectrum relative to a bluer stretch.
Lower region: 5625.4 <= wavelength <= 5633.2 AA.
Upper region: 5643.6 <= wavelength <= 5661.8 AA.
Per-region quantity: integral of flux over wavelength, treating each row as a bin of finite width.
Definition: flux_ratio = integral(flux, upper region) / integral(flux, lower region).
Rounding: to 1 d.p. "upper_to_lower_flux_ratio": 2.3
